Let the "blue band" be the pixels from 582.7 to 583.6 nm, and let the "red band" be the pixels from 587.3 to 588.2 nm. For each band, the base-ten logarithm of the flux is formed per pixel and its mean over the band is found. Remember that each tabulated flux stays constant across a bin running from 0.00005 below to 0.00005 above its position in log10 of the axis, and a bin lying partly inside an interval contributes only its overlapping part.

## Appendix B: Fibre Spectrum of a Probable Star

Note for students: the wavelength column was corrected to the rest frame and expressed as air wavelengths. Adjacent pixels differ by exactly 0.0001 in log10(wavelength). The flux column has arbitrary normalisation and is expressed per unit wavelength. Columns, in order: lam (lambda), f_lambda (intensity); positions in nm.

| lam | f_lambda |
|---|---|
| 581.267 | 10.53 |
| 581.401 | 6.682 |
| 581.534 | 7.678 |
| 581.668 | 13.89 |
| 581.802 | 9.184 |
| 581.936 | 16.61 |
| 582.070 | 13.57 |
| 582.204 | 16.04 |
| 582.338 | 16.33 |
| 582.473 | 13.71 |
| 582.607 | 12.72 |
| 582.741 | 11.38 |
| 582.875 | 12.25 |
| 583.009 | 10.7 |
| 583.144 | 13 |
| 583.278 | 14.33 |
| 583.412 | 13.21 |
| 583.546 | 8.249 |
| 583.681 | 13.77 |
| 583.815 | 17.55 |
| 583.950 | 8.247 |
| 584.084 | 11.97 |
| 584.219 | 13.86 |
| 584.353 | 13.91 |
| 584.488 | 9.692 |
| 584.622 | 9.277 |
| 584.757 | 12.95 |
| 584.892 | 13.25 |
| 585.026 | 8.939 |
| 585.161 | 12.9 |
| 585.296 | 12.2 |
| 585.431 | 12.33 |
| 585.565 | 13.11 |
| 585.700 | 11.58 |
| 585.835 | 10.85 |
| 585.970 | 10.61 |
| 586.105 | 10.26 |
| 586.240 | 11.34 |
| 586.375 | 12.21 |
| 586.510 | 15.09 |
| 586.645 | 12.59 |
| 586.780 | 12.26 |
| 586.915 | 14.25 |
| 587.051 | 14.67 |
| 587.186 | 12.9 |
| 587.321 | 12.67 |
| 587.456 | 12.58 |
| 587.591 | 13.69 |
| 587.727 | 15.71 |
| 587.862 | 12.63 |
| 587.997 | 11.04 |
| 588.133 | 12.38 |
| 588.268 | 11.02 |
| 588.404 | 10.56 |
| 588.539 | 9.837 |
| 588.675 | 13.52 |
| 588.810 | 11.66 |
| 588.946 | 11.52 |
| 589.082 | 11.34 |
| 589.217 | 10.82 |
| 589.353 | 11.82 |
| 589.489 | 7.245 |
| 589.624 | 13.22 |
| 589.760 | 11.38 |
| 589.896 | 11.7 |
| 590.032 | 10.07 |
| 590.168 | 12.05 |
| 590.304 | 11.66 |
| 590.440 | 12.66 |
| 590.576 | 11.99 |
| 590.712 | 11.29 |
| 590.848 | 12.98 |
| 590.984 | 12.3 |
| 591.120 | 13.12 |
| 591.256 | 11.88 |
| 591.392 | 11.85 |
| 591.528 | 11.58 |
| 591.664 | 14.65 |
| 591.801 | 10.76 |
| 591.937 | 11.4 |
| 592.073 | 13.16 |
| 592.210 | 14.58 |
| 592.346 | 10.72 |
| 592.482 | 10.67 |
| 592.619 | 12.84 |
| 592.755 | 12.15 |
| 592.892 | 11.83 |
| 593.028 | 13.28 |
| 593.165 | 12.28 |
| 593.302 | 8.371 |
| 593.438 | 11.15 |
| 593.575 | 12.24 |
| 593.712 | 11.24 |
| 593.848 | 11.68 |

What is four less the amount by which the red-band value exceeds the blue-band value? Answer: 3.96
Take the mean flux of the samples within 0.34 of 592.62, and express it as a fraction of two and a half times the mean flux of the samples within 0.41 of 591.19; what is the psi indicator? 0.38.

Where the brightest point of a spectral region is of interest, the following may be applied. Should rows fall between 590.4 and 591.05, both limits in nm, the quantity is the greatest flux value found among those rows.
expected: 12.98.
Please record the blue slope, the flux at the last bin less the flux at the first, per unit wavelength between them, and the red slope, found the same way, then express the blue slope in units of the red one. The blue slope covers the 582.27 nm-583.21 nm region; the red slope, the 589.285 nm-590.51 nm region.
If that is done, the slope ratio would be -5.3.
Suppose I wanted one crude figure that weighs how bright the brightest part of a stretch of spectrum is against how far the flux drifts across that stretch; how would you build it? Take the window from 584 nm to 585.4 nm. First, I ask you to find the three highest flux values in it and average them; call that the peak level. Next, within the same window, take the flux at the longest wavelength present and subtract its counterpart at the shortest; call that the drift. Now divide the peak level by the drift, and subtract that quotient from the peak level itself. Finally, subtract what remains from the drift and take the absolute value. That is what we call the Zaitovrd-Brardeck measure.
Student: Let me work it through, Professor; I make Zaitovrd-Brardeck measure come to 46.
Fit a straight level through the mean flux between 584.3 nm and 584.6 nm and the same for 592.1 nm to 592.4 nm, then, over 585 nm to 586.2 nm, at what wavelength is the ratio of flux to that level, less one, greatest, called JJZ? 585.565 nm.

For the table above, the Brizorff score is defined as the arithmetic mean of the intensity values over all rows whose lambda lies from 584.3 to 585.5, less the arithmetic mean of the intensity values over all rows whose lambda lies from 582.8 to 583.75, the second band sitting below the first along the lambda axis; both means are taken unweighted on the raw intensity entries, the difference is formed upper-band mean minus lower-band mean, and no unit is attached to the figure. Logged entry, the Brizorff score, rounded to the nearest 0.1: -0.5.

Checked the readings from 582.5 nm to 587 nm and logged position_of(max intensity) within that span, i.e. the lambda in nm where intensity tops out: 583.815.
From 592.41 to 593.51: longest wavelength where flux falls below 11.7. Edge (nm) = 593.438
